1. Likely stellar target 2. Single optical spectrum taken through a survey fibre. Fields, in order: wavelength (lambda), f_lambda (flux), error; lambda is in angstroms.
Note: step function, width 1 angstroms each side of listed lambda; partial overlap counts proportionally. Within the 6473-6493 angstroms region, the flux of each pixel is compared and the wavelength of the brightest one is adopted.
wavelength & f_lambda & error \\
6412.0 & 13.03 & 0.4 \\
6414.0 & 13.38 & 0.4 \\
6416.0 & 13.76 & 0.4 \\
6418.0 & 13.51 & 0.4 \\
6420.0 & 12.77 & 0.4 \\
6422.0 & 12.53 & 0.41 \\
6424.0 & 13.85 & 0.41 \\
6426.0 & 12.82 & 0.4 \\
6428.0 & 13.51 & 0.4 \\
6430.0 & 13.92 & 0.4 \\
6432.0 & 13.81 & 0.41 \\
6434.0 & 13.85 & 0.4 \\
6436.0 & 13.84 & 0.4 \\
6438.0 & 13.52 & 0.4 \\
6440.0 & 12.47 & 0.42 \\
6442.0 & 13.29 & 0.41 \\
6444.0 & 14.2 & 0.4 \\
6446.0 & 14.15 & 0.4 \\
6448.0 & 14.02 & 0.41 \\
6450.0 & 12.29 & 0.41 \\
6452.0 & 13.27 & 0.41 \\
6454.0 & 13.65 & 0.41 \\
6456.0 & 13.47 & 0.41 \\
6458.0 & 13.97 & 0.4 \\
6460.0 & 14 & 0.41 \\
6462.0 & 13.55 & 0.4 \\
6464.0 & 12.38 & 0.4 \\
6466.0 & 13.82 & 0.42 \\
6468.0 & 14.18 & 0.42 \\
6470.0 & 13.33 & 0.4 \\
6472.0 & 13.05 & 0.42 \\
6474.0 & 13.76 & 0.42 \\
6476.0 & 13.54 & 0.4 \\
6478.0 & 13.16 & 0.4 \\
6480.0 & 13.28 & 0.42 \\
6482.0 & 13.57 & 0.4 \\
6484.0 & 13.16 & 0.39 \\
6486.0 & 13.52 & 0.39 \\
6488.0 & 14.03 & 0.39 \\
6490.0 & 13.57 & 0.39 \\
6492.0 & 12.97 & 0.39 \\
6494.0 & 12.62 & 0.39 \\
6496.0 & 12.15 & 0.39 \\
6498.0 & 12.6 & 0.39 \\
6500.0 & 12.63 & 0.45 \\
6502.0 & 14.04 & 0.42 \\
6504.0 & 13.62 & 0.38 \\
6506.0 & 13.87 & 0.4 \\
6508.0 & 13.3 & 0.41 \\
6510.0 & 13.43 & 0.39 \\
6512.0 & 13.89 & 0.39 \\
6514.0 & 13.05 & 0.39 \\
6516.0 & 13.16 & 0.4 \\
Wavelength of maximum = 6488.0 angstroms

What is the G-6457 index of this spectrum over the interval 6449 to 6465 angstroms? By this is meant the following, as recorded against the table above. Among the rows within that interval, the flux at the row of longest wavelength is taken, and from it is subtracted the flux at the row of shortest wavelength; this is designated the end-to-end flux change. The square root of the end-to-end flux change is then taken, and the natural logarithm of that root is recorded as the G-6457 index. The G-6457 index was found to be -1.20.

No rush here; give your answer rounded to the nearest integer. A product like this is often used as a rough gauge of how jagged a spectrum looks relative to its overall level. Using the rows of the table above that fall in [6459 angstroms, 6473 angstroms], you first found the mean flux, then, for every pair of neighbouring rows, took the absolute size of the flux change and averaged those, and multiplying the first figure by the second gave 10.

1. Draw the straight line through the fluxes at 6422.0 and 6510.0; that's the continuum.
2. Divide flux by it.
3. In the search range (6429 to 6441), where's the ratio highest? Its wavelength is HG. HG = 6430.0 angstroms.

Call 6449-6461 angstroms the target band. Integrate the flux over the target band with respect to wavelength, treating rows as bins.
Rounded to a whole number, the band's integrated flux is 161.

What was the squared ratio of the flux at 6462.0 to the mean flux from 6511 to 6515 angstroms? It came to 1.01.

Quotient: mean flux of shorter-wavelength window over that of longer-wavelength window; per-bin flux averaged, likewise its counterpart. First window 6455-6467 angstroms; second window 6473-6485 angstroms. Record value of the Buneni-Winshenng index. 1.01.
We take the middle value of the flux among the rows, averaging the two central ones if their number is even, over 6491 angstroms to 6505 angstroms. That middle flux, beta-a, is 12.6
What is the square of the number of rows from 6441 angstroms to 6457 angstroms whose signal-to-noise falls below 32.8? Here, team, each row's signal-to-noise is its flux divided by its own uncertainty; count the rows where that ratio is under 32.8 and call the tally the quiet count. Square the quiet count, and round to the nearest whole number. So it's 9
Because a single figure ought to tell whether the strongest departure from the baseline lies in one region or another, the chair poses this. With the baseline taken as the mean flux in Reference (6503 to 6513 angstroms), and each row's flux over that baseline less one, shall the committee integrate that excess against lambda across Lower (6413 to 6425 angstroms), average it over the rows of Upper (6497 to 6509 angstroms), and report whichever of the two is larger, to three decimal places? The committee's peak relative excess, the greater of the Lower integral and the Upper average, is -0.020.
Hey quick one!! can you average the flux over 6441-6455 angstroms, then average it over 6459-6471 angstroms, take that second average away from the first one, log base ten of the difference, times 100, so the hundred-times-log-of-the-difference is -202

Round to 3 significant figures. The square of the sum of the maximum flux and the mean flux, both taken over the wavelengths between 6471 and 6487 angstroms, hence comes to 737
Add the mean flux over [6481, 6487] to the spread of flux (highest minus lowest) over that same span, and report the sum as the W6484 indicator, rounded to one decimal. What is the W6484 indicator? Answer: 13.8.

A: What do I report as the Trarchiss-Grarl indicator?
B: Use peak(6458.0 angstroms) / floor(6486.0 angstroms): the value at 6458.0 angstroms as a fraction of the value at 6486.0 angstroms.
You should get 1.03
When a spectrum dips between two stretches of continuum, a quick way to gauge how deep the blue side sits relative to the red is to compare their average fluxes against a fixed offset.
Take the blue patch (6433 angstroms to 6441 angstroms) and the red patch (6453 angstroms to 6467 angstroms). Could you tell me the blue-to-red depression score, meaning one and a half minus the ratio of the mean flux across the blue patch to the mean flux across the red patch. 0.509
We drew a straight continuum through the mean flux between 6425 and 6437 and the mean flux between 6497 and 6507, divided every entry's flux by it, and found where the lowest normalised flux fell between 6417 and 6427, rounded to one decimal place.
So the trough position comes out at 6422.0 angstroms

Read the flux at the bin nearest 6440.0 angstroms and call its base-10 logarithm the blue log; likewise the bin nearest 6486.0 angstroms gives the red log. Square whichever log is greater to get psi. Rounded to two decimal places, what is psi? 1.28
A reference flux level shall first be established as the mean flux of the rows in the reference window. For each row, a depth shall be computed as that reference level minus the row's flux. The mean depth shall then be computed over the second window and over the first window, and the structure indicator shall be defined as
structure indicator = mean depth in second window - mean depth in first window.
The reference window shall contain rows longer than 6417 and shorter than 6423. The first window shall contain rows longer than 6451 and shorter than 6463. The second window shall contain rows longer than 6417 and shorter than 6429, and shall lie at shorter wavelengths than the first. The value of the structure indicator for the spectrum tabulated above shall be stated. 0.49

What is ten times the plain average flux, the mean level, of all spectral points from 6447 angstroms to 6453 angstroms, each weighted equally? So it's 132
